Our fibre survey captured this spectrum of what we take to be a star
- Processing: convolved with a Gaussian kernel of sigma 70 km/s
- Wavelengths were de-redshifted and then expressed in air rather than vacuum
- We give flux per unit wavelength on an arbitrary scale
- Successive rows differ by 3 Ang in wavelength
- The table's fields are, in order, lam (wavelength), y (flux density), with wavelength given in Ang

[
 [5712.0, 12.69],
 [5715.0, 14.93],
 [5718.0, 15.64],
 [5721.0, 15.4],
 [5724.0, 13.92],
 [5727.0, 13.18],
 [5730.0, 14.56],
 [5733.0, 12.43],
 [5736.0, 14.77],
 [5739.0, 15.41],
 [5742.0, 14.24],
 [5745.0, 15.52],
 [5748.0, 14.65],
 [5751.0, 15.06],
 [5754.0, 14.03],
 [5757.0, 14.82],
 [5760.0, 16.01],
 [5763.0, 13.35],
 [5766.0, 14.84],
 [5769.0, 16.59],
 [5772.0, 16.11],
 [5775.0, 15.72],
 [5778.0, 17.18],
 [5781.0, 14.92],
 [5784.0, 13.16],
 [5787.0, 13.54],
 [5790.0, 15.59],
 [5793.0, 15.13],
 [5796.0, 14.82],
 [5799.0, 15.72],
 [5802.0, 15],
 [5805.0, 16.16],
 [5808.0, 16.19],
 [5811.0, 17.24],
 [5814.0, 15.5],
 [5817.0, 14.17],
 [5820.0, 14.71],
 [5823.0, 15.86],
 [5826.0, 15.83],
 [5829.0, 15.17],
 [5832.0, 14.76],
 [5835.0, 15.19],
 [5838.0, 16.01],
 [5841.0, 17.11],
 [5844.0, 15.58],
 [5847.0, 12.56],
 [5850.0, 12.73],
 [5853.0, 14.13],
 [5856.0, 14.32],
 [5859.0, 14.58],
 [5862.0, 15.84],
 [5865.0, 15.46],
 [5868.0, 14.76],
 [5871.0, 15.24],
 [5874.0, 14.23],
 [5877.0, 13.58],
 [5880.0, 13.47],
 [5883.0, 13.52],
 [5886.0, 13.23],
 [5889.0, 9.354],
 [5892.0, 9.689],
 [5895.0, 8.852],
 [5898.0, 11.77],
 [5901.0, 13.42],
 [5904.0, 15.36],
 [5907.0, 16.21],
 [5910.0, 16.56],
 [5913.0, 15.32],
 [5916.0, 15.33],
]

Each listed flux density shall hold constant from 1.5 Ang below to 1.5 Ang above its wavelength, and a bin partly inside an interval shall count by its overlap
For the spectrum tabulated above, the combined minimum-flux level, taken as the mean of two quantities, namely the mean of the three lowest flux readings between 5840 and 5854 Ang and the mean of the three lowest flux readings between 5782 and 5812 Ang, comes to 13.5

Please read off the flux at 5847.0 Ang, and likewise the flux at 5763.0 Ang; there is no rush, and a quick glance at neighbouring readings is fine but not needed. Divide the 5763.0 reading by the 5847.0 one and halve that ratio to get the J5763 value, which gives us 0.53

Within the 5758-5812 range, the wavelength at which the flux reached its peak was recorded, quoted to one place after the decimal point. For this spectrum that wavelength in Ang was 5811.0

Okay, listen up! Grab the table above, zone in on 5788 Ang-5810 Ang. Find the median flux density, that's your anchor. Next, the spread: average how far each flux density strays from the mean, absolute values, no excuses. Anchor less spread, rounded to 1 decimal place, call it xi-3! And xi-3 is 15.1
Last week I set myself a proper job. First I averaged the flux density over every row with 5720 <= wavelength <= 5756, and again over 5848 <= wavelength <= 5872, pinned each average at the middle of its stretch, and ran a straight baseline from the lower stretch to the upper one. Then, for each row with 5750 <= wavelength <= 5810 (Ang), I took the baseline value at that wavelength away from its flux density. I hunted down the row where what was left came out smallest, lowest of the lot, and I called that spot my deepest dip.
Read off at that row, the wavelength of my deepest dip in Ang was 5784.0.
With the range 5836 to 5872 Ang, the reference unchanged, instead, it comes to 5847.0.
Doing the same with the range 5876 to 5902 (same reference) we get 5895.0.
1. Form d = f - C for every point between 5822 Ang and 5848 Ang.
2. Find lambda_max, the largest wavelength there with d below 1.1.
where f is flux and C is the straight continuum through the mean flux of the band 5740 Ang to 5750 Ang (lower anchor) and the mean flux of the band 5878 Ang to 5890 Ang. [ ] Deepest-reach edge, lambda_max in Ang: 5847.0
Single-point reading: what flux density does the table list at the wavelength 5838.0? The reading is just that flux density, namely 16.01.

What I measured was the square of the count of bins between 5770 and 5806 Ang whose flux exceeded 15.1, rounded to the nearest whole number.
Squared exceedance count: 49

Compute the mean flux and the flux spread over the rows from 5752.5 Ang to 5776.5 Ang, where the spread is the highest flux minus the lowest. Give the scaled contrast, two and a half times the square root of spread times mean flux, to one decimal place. 17.5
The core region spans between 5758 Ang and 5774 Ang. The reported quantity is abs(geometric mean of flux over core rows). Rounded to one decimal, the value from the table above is 15.3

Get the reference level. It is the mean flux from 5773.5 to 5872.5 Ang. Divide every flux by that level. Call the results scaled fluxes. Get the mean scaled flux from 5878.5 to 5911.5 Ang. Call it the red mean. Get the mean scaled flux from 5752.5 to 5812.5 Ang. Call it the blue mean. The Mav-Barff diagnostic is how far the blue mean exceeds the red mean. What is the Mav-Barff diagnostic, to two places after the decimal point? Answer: 0.16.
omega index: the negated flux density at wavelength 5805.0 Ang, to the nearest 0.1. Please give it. -16.2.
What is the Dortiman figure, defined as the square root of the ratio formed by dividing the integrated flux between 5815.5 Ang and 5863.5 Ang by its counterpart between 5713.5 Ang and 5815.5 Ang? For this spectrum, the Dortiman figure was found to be 0.68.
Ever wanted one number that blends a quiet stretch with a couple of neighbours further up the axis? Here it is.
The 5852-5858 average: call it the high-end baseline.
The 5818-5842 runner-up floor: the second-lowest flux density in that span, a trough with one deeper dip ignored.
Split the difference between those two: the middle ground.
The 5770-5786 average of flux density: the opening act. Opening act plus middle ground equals 29.9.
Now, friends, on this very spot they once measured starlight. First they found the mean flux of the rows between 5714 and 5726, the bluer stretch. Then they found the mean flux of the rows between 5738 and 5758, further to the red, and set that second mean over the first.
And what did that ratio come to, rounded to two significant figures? 0.99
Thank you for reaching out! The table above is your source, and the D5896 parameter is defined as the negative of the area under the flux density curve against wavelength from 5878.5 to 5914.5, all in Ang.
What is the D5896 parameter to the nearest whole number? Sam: -470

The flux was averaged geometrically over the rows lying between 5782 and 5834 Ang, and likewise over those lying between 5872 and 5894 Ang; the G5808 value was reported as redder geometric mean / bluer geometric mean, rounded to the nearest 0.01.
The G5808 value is 0.81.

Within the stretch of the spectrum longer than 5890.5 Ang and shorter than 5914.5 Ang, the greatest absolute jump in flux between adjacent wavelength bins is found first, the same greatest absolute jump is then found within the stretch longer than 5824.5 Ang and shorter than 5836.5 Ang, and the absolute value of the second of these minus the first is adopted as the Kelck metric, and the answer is 2.3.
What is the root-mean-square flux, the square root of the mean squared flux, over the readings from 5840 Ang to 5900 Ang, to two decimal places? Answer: 13.67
